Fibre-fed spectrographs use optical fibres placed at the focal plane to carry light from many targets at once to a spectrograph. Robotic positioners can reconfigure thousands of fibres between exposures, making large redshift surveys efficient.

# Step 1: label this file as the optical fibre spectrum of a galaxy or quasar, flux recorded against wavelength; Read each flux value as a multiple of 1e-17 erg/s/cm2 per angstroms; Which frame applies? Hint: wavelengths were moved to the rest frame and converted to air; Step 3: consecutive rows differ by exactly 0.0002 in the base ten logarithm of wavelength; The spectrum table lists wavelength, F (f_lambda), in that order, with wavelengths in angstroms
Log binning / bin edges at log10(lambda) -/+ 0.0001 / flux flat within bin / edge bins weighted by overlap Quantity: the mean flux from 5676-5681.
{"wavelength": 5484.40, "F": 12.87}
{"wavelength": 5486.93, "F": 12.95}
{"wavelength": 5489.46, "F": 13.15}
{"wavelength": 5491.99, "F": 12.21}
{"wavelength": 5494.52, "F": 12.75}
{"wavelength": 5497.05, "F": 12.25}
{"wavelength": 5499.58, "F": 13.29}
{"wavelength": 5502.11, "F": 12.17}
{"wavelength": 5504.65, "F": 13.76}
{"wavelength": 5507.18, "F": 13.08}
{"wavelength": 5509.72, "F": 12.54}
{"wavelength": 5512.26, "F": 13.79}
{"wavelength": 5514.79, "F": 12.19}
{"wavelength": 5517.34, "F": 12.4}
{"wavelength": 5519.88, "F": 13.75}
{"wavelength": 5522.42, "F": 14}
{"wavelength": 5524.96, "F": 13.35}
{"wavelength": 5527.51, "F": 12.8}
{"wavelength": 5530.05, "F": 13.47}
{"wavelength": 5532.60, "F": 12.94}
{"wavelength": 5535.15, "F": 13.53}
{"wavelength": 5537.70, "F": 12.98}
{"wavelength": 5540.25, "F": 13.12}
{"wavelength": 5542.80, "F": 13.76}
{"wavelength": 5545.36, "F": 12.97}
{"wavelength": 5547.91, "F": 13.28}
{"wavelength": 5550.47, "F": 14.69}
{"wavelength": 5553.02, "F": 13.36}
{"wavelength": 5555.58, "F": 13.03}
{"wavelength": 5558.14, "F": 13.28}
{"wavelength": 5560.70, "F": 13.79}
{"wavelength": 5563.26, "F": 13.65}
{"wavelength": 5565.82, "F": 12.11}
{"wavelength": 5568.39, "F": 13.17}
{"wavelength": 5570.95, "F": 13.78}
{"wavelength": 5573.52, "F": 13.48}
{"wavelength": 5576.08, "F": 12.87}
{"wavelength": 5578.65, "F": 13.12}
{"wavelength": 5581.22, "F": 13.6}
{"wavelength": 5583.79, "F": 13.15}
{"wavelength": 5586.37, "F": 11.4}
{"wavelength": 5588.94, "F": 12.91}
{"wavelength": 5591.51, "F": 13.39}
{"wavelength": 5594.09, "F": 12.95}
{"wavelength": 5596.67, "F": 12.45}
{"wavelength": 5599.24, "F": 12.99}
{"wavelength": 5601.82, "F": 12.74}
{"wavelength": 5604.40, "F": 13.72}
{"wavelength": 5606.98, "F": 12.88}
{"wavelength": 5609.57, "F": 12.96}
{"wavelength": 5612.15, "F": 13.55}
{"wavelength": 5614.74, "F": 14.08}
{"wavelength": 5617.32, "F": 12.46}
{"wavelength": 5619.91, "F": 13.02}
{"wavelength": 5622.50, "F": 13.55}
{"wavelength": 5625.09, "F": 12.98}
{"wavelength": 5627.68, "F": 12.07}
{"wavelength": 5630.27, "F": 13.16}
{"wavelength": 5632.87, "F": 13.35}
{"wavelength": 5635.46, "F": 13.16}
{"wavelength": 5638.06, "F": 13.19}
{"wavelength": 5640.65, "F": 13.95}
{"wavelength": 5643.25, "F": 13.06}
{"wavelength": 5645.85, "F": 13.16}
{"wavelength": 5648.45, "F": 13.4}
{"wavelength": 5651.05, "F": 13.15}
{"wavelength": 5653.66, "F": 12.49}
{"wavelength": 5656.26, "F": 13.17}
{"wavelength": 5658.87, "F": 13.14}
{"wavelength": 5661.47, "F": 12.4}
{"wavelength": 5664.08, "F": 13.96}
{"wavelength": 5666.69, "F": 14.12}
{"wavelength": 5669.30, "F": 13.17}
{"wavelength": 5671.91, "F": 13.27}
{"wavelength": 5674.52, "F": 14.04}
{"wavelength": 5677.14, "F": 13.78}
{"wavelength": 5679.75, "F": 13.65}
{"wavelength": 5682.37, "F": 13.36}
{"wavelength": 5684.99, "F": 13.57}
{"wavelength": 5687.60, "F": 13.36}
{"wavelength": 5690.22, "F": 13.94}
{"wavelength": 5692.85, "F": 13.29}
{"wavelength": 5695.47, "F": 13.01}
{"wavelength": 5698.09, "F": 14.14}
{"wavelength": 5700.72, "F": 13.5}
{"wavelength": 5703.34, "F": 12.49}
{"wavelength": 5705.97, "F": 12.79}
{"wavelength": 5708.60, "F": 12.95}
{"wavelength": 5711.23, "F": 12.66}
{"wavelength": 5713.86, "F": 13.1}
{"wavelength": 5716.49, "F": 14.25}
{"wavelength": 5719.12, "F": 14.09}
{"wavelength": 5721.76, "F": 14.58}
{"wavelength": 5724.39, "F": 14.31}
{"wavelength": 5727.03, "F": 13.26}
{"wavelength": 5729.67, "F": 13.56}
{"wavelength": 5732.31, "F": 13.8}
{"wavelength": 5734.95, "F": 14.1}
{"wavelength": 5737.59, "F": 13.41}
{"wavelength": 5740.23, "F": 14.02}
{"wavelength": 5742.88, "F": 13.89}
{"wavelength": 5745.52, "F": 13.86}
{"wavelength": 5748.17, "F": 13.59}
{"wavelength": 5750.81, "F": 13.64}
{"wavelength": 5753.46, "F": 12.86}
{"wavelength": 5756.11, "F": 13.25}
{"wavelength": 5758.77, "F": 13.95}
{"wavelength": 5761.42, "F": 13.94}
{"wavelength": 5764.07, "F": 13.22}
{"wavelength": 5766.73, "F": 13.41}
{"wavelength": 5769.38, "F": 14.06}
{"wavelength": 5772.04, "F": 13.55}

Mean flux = 13.7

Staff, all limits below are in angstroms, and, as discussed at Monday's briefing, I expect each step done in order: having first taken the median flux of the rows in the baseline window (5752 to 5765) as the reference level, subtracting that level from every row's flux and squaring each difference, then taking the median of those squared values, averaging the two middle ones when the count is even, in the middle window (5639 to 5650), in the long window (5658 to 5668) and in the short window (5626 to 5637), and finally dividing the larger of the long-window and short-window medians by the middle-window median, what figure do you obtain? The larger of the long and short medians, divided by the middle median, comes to 21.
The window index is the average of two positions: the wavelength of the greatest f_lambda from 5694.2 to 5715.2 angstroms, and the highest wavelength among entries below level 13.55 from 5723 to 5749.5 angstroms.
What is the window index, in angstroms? 5717.8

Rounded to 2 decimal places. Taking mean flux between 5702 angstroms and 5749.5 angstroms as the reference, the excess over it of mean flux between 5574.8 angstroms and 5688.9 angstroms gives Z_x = -0.42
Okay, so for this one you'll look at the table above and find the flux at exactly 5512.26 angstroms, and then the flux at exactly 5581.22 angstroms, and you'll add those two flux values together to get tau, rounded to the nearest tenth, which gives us 27.4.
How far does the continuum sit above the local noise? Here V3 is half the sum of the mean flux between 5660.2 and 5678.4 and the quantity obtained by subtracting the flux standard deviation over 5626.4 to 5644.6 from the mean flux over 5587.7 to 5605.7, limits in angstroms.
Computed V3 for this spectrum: 13.0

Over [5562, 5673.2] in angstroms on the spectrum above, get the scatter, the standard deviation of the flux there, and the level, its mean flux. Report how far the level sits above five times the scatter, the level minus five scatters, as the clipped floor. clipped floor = 10.4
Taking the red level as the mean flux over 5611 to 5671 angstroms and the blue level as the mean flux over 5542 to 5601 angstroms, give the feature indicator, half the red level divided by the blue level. 0.501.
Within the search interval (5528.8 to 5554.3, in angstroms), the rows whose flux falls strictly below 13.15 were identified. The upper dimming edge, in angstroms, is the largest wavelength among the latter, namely 5545.36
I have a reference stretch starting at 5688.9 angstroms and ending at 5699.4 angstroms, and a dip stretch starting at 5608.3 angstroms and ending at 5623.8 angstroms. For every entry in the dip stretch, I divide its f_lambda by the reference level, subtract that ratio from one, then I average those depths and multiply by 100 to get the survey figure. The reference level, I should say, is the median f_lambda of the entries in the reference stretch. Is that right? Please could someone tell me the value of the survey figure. 2.5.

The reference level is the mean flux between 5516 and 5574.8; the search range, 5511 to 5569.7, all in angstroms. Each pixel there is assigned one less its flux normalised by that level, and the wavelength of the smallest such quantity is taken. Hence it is 5550.47 angstroms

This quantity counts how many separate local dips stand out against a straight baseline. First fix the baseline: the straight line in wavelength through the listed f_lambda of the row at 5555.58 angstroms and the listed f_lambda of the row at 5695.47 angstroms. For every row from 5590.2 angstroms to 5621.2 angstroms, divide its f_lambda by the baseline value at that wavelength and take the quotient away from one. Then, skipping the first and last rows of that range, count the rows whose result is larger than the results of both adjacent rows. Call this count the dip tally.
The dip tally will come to 4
